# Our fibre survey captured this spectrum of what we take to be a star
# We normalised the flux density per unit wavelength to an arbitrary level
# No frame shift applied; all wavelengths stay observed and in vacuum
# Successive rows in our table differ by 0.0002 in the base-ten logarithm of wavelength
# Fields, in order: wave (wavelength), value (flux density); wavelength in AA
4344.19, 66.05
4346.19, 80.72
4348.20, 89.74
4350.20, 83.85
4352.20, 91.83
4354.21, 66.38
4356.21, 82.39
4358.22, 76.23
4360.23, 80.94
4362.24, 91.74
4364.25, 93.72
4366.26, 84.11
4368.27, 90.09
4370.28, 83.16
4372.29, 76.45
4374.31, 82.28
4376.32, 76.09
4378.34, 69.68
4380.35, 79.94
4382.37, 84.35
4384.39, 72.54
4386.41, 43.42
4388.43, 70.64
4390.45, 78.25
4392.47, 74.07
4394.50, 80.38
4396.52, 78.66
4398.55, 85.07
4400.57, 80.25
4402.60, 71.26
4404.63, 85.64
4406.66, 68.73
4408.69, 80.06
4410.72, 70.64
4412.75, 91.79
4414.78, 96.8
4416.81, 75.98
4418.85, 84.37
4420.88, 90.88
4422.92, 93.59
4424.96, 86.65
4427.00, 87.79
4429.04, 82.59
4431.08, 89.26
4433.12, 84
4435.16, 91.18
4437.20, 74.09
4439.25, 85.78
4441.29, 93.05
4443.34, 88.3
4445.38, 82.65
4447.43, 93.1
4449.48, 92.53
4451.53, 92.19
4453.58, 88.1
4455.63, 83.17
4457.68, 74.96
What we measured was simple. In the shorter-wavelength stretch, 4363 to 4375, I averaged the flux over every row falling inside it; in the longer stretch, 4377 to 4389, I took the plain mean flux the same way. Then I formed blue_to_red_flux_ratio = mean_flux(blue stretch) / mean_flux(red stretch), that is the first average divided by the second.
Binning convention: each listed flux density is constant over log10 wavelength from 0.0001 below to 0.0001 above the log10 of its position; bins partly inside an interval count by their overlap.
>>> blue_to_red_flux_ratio 1.21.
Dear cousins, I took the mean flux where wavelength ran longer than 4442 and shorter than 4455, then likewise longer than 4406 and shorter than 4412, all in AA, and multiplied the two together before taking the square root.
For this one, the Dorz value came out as 81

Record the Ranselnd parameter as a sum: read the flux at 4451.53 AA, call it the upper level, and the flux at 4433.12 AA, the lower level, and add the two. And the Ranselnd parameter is 176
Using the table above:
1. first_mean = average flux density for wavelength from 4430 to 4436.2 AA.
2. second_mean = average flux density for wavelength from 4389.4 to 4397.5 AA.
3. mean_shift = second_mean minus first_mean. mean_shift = -10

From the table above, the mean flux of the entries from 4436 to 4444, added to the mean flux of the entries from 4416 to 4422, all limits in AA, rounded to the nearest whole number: 169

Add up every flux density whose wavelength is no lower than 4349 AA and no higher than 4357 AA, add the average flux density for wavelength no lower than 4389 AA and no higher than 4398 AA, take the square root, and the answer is 20.1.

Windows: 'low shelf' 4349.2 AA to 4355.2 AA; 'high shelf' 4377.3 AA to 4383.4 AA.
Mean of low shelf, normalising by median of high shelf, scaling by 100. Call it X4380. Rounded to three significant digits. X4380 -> 101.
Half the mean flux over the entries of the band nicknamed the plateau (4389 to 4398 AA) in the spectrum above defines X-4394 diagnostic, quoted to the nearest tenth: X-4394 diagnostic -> 38.9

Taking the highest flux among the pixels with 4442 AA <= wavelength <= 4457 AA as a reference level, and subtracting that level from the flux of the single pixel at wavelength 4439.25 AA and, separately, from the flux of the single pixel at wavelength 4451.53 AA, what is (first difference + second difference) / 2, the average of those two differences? -4.1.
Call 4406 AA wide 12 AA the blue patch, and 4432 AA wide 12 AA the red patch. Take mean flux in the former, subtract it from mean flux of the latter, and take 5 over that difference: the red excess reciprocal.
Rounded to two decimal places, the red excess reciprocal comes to 0.57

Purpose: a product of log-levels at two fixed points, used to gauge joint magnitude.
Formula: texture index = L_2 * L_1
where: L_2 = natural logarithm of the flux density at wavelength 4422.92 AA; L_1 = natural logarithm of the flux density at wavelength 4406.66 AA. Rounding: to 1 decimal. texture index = 19.2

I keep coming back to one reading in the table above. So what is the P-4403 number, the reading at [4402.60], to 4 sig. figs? 71.26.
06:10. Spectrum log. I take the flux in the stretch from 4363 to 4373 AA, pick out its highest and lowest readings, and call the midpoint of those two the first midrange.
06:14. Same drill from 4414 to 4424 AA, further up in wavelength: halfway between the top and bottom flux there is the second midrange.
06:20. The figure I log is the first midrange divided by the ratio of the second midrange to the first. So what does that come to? 84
